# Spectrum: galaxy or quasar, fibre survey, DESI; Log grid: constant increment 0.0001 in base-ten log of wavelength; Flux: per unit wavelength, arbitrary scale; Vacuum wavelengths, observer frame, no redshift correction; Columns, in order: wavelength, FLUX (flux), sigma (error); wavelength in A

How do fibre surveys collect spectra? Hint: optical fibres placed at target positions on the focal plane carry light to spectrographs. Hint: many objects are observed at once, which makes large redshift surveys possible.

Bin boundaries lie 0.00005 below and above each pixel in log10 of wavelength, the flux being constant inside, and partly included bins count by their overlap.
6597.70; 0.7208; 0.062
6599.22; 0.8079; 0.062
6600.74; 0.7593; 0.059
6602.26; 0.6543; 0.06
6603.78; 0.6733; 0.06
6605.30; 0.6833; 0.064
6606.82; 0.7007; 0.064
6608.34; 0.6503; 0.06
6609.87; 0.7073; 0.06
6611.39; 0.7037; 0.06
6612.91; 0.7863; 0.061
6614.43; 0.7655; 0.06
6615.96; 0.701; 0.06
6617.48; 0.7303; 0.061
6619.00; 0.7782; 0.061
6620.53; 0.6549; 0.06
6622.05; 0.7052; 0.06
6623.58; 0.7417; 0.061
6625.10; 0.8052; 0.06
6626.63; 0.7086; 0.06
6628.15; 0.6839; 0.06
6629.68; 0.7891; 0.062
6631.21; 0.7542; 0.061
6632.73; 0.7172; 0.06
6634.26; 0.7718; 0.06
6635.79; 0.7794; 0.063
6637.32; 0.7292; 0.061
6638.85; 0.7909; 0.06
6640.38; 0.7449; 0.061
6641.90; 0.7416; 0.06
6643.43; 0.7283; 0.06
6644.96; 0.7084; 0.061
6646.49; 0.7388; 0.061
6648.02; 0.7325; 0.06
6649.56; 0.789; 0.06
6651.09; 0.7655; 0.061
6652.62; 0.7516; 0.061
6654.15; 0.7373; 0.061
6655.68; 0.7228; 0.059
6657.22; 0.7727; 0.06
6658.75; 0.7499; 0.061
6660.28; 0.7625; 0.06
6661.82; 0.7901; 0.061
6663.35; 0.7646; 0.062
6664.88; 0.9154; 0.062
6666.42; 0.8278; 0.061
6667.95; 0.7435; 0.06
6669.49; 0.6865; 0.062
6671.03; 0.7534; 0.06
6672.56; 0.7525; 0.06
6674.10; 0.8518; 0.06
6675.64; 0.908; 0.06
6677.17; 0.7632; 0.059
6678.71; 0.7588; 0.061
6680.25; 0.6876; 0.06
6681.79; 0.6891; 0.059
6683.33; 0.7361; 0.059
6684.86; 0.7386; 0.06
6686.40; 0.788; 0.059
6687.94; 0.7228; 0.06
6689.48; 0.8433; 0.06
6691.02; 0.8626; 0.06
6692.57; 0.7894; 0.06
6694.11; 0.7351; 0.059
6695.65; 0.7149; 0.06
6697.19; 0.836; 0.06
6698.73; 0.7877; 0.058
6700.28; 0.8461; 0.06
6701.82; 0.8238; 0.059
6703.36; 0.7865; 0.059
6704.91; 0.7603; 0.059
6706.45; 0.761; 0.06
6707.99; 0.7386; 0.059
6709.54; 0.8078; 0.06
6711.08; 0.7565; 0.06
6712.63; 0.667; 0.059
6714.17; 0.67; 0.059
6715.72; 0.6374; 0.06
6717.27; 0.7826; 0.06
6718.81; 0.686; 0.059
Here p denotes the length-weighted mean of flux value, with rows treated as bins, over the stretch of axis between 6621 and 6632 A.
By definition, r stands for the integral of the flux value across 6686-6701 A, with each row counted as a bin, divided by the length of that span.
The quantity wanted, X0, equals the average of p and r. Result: 0.766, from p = 0.739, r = 0.792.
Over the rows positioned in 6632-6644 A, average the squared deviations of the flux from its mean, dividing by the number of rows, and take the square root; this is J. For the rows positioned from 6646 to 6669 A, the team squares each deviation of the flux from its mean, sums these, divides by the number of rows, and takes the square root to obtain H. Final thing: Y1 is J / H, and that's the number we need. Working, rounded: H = 0.0465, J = 0.025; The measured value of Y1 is 0.5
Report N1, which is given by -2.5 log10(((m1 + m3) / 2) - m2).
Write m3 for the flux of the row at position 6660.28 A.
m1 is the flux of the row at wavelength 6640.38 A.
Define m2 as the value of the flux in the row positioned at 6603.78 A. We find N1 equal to 2.74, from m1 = 0.7449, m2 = 0.6733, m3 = 0.7625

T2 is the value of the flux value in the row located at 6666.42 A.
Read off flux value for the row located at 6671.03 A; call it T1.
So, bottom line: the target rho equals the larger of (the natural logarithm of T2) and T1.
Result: 0.75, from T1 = 0.7534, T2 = 0.8278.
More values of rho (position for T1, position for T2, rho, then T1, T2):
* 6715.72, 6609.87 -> 0.64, 0.6374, 0.7073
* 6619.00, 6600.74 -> 0.78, 0.7782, 0.7593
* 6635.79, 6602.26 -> 0.78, 0.7794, 0.6543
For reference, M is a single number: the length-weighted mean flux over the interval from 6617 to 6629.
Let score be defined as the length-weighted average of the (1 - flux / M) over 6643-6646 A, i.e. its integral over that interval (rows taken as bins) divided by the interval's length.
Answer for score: 0.01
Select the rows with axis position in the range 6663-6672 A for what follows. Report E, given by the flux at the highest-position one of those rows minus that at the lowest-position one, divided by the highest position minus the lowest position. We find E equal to -0.001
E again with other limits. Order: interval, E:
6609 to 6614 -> 0.026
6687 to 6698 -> 0.012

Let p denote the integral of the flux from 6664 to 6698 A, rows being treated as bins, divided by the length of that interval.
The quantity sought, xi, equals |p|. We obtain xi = 0.777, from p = 0.78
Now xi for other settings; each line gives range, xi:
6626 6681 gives 0.761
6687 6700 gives 0.788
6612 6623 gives 0.731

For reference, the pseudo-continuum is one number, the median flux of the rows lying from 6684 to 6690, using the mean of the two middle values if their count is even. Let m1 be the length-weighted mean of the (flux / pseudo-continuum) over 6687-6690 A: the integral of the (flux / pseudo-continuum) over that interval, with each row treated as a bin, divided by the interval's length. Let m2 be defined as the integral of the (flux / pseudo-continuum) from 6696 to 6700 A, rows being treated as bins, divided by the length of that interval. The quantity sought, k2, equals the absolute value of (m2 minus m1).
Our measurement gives 0.04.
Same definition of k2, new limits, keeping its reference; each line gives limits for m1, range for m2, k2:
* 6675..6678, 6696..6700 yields 0.04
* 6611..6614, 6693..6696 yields 0.03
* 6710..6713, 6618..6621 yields 0.01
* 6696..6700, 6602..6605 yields 0.18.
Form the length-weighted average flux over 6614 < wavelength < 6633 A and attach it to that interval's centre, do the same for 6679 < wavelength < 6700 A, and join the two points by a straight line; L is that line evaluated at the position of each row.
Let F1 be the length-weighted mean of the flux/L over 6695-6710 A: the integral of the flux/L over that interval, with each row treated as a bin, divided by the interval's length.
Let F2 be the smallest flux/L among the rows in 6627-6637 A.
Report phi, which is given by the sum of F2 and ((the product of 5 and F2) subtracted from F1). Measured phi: -2.70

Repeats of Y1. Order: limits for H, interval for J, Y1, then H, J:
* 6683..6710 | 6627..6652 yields 0.7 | 0.0452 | 0.030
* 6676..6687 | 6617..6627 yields 1.3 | 0.0348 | 0.046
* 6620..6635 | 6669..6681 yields 1.6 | 0.0453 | 0.071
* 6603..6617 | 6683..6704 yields 1.2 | 0.0404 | 0.049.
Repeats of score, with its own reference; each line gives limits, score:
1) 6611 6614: -0.04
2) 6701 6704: -0.11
